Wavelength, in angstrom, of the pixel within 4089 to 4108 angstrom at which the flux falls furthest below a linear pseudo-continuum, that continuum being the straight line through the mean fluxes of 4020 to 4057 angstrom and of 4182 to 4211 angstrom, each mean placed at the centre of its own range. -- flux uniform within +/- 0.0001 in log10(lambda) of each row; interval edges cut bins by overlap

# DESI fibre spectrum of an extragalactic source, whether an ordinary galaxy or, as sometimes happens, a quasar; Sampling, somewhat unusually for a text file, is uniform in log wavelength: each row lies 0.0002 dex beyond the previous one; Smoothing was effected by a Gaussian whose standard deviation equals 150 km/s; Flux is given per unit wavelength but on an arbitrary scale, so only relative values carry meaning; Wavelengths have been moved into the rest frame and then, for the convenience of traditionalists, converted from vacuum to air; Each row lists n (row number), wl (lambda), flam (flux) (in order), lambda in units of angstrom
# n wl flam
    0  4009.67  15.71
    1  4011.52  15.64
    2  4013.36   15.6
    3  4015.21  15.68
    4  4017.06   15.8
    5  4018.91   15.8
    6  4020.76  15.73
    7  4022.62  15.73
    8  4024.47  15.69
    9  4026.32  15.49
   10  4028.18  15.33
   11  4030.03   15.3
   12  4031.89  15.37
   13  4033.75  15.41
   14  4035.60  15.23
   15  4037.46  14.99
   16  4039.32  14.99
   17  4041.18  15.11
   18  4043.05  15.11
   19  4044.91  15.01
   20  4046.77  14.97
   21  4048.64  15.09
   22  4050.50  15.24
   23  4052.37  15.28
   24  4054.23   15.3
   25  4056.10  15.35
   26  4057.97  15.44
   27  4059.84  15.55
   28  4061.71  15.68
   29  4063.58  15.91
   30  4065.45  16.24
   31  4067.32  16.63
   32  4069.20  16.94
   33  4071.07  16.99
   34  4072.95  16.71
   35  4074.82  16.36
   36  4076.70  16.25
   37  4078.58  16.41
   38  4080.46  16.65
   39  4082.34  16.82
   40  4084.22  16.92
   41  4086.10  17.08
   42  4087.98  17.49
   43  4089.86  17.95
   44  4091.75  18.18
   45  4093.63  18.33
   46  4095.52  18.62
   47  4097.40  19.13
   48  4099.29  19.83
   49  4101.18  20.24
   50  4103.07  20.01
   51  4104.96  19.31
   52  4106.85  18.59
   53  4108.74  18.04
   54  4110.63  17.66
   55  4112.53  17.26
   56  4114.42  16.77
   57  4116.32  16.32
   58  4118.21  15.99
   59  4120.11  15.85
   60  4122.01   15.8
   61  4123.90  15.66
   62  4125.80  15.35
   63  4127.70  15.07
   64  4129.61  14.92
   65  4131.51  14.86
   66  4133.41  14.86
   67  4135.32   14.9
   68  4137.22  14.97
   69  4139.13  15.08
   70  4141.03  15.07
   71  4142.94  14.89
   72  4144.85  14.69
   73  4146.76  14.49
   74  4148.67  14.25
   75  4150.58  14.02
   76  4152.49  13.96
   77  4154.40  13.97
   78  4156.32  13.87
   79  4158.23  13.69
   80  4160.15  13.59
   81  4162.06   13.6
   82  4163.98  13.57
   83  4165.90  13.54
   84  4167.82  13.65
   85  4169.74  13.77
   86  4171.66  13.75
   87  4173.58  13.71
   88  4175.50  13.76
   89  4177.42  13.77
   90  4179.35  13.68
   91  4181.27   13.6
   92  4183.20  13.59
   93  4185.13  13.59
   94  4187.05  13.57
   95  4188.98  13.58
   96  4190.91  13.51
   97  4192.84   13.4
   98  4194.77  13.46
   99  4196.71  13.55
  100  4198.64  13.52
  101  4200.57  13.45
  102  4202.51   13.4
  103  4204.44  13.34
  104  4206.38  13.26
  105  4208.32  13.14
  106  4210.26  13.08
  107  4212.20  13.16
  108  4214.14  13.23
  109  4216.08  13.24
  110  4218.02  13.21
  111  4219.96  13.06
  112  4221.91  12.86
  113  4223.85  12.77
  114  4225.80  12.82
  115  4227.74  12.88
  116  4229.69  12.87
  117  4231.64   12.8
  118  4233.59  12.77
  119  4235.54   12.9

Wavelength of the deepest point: 4089.86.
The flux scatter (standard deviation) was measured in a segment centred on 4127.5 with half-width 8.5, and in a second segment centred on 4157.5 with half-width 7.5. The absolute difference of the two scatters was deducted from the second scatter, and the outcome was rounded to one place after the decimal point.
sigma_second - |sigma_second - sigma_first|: 0.0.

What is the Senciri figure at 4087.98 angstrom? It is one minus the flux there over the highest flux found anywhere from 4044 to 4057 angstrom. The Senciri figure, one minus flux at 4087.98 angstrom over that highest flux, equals -0.14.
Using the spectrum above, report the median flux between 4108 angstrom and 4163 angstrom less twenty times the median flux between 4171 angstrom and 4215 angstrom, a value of -255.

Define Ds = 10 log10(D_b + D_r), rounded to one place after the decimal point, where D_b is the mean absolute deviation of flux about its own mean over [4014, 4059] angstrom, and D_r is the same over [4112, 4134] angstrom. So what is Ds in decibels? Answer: -0.8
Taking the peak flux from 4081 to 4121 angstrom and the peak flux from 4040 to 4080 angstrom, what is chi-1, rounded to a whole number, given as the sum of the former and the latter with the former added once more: 57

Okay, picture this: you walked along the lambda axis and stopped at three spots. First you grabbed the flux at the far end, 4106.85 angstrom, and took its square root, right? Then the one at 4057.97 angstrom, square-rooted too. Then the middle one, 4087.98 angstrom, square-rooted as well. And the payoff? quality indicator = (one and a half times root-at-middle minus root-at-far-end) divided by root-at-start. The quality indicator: 0.499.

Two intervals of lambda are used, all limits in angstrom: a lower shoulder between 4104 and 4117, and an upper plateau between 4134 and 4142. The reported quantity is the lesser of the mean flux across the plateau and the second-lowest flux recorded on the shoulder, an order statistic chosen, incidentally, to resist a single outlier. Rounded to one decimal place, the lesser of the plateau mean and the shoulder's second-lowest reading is 15.0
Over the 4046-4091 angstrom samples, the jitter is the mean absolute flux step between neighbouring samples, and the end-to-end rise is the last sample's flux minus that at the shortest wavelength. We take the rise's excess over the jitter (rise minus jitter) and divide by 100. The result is 0.028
